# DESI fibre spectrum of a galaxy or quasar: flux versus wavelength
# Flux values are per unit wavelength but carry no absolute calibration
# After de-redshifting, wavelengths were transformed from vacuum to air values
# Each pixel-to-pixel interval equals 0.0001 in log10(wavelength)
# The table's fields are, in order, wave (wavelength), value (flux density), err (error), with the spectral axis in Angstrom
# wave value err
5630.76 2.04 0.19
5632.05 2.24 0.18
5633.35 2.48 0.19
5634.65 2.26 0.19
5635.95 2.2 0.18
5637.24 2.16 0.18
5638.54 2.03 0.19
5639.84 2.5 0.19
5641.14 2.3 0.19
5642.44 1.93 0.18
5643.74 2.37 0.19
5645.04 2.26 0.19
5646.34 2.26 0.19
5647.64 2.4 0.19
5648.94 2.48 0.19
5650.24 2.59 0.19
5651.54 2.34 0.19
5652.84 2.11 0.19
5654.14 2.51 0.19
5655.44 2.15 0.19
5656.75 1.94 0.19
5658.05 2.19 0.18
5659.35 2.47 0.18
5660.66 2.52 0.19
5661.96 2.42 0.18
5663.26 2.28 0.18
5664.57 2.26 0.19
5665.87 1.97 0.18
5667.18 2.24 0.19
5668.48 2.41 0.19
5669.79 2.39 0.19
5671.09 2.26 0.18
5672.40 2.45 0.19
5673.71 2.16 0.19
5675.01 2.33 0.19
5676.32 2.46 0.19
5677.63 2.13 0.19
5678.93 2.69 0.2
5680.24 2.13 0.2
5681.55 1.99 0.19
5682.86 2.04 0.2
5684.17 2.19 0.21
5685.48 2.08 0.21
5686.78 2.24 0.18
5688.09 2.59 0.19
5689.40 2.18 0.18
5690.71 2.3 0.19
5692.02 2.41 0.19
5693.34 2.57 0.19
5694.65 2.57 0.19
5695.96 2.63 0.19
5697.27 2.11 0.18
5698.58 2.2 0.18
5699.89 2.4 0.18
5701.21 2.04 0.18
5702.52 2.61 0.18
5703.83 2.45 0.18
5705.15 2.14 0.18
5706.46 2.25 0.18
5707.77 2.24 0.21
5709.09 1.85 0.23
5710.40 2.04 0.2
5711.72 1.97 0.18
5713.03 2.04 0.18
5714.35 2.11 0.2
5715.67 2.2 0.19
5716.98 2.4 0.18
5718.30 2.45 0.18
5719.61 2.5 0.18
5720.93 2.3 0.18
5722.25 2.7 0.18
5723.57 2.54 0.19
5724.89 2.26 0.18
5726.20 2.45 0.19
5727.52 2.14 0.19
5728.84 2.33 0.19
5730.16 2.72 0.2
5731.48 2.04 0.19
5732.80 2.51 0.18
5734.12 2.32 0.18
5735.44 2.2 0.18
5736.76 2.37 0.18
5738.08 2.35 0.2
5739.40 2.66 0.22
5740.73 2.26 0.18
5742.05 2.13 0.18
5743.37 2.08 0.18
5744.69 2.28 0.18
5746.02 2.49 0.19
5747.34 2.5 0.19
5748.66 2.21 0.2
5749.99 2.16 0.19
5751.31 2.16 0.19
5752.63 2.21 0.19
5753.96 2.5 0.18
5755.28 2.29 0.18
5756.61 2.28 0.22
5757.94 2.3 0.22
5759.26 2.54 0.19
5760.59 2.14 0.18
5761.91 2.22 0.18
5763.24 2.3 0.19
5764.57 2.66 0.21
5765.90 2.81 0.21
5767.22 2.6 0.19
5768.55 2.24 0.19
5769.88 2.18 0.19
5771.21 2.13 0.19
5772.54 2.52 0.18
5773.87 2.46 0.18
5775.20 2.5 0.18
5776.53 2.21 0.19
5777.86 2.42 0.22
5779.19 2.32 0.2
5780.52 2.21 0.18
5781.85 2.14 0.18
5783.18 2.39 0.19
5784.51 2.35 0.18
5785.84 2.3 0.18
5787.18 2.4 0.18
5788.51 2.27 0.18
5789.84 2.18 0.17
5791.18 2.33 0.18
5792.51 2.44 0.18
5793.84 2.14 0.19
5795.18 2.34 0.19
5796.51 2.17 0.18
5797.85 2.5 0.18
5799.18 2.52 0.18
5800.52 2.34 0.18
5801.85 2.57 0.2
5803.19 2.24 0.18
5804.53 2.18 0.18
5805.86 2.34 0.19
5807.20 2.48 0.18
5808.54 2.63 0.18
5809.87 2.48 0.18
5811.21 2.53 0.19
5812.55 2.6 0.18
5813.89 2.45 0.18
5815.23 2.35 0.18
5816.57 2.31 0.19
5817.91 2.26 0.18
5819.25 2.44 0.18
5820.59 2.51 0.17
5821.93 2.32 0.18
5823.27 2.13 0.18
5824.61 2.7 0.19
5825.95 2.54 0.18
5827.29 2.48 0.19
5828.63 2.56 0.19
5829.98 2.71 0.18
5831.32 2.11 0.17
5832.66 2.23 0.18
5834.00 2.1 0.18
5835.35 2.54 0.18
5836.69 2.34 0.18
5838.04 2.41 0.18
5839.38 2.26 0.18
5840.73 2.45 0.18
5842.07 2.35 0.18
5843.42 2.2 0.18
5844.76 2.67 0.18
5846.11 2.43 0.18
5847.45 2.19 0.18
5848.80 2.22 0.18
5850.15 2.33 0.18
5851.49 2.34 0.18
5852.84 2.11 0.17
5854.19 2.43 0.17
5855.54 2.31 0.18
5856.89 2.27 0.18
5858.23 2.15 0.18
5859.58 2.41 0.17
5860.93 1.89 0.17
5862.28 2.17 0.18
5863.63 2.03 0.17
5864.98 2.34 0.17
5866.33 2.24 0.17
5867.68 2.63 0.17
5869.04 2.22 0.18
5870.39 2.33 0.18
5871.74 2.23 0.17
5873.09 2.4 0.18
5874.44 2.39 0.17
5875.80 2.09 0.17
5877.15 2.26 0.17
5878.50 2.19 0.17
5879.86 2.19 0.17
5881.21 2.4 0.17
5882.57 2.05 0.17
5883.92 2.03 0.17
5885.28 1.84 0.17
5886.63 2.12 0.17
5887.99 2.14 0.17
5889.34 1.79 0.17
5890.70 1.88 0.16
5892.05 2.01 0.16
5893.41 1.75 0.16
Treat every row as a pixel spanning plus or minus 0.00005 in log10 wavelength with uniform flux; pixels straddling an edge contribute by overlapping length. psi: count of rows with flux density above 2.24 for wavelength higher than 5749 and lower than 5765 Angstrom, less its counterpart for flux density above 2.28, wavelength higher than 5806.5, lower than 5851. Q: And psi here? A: -17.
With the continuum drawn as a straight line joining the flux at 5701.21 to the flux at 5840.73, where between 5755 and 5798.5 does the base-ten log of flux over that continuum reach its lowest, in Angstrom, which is 5793.84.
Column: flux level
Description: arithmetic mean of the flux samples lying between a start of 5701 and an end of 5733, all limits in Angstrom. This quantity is 2.29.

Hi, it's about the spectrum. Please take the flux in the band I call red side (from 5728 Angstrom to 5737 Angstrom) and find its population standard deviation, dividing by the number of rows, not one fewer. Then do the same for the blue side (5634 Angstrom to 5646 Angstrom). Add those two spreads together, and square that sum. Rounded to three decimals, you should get 0.131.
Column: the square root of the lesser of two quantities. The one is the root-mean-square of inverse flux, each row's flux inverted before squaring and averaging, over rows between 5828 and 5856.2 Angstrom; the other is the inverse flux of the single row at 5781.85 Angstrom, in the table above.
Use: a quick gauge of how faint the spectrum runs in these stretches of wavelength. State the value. 0.655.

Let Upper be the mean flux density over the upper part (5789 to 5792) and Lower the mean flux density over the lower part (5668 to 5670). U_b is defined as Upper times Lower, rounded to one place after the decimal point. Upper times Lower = 5.4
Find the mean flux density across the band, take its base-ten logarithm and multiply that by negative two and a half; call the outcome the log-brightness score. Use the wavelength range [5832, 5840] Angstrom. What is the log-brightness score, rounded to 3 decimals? -0.911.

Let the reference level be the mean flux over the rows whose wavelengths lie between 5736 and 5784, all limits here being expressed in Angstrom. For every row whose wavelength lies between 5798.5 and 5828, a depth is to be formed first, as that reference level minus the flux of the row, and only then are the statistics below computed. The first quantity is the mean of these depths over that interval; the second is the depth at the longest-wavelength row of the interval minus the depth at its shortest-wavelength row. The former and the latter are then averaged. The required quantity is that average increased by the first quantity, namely -0.11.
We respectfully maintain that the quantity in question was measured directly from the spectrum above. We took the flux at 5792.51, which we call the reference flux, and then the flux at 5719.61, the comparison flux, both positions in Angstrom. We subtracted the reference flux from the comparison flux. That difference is 0.06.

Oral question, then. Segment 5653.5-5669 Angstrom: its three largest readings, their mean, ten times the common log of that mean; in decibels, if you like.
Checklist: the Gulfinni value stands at 3.98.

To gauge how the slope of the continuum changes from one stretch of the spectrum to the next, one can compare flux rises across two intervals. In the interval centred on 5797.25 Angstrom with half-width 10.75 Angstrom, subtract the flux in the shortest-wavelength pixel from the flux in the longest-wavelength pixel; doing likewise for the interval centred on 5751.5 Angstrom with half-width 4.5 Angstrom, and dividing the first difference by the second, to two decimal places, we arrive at -0.38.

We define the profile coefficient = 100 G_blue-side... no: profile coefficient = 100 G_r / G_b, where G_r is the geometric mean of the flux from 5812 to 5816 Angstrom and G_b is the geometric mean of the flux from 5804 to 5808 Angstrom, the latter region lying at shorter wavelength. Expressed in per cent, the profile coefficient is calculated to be 106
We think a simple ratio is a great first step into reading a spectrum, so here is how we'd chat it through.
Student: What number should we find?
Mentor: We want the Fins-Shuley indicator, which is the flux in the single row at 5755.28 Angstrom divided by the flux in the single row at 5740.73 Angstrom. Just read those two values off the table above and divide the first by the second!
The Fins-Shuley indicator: 1.01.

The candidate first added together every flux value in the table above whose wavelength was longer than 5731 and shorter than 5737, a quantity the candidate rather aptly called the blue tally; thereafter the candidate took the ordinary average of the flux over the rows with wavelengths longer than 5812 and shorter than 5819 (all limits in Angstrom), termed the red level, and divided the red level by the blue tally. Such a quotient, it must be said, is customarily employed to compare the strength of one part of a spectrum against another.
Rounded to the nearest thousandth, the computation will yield 0.209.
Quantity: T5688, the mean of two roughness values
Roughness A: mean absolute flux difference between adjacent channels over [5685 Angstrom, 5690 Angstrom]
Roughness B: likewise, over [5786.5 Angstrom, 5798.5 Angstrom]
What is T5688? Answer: 0.25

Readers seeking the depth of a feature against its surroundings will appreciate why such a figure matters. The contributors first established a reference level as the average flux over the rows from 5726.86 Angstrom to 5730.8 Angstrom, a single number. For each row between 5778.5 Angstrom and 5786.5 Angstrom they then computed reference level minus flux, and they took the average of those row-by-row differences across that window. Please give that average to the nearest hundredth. 0.11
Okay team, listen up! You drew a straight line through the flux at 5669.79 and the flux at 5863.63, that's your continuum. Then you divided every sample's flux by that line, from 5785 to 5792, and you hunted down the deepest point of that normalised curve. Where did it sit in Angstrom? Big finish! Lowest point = 5789.84 Angstrom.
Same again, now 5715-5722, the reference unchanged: 5715.67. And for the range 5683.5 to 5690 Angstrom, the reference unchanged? 5685.48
